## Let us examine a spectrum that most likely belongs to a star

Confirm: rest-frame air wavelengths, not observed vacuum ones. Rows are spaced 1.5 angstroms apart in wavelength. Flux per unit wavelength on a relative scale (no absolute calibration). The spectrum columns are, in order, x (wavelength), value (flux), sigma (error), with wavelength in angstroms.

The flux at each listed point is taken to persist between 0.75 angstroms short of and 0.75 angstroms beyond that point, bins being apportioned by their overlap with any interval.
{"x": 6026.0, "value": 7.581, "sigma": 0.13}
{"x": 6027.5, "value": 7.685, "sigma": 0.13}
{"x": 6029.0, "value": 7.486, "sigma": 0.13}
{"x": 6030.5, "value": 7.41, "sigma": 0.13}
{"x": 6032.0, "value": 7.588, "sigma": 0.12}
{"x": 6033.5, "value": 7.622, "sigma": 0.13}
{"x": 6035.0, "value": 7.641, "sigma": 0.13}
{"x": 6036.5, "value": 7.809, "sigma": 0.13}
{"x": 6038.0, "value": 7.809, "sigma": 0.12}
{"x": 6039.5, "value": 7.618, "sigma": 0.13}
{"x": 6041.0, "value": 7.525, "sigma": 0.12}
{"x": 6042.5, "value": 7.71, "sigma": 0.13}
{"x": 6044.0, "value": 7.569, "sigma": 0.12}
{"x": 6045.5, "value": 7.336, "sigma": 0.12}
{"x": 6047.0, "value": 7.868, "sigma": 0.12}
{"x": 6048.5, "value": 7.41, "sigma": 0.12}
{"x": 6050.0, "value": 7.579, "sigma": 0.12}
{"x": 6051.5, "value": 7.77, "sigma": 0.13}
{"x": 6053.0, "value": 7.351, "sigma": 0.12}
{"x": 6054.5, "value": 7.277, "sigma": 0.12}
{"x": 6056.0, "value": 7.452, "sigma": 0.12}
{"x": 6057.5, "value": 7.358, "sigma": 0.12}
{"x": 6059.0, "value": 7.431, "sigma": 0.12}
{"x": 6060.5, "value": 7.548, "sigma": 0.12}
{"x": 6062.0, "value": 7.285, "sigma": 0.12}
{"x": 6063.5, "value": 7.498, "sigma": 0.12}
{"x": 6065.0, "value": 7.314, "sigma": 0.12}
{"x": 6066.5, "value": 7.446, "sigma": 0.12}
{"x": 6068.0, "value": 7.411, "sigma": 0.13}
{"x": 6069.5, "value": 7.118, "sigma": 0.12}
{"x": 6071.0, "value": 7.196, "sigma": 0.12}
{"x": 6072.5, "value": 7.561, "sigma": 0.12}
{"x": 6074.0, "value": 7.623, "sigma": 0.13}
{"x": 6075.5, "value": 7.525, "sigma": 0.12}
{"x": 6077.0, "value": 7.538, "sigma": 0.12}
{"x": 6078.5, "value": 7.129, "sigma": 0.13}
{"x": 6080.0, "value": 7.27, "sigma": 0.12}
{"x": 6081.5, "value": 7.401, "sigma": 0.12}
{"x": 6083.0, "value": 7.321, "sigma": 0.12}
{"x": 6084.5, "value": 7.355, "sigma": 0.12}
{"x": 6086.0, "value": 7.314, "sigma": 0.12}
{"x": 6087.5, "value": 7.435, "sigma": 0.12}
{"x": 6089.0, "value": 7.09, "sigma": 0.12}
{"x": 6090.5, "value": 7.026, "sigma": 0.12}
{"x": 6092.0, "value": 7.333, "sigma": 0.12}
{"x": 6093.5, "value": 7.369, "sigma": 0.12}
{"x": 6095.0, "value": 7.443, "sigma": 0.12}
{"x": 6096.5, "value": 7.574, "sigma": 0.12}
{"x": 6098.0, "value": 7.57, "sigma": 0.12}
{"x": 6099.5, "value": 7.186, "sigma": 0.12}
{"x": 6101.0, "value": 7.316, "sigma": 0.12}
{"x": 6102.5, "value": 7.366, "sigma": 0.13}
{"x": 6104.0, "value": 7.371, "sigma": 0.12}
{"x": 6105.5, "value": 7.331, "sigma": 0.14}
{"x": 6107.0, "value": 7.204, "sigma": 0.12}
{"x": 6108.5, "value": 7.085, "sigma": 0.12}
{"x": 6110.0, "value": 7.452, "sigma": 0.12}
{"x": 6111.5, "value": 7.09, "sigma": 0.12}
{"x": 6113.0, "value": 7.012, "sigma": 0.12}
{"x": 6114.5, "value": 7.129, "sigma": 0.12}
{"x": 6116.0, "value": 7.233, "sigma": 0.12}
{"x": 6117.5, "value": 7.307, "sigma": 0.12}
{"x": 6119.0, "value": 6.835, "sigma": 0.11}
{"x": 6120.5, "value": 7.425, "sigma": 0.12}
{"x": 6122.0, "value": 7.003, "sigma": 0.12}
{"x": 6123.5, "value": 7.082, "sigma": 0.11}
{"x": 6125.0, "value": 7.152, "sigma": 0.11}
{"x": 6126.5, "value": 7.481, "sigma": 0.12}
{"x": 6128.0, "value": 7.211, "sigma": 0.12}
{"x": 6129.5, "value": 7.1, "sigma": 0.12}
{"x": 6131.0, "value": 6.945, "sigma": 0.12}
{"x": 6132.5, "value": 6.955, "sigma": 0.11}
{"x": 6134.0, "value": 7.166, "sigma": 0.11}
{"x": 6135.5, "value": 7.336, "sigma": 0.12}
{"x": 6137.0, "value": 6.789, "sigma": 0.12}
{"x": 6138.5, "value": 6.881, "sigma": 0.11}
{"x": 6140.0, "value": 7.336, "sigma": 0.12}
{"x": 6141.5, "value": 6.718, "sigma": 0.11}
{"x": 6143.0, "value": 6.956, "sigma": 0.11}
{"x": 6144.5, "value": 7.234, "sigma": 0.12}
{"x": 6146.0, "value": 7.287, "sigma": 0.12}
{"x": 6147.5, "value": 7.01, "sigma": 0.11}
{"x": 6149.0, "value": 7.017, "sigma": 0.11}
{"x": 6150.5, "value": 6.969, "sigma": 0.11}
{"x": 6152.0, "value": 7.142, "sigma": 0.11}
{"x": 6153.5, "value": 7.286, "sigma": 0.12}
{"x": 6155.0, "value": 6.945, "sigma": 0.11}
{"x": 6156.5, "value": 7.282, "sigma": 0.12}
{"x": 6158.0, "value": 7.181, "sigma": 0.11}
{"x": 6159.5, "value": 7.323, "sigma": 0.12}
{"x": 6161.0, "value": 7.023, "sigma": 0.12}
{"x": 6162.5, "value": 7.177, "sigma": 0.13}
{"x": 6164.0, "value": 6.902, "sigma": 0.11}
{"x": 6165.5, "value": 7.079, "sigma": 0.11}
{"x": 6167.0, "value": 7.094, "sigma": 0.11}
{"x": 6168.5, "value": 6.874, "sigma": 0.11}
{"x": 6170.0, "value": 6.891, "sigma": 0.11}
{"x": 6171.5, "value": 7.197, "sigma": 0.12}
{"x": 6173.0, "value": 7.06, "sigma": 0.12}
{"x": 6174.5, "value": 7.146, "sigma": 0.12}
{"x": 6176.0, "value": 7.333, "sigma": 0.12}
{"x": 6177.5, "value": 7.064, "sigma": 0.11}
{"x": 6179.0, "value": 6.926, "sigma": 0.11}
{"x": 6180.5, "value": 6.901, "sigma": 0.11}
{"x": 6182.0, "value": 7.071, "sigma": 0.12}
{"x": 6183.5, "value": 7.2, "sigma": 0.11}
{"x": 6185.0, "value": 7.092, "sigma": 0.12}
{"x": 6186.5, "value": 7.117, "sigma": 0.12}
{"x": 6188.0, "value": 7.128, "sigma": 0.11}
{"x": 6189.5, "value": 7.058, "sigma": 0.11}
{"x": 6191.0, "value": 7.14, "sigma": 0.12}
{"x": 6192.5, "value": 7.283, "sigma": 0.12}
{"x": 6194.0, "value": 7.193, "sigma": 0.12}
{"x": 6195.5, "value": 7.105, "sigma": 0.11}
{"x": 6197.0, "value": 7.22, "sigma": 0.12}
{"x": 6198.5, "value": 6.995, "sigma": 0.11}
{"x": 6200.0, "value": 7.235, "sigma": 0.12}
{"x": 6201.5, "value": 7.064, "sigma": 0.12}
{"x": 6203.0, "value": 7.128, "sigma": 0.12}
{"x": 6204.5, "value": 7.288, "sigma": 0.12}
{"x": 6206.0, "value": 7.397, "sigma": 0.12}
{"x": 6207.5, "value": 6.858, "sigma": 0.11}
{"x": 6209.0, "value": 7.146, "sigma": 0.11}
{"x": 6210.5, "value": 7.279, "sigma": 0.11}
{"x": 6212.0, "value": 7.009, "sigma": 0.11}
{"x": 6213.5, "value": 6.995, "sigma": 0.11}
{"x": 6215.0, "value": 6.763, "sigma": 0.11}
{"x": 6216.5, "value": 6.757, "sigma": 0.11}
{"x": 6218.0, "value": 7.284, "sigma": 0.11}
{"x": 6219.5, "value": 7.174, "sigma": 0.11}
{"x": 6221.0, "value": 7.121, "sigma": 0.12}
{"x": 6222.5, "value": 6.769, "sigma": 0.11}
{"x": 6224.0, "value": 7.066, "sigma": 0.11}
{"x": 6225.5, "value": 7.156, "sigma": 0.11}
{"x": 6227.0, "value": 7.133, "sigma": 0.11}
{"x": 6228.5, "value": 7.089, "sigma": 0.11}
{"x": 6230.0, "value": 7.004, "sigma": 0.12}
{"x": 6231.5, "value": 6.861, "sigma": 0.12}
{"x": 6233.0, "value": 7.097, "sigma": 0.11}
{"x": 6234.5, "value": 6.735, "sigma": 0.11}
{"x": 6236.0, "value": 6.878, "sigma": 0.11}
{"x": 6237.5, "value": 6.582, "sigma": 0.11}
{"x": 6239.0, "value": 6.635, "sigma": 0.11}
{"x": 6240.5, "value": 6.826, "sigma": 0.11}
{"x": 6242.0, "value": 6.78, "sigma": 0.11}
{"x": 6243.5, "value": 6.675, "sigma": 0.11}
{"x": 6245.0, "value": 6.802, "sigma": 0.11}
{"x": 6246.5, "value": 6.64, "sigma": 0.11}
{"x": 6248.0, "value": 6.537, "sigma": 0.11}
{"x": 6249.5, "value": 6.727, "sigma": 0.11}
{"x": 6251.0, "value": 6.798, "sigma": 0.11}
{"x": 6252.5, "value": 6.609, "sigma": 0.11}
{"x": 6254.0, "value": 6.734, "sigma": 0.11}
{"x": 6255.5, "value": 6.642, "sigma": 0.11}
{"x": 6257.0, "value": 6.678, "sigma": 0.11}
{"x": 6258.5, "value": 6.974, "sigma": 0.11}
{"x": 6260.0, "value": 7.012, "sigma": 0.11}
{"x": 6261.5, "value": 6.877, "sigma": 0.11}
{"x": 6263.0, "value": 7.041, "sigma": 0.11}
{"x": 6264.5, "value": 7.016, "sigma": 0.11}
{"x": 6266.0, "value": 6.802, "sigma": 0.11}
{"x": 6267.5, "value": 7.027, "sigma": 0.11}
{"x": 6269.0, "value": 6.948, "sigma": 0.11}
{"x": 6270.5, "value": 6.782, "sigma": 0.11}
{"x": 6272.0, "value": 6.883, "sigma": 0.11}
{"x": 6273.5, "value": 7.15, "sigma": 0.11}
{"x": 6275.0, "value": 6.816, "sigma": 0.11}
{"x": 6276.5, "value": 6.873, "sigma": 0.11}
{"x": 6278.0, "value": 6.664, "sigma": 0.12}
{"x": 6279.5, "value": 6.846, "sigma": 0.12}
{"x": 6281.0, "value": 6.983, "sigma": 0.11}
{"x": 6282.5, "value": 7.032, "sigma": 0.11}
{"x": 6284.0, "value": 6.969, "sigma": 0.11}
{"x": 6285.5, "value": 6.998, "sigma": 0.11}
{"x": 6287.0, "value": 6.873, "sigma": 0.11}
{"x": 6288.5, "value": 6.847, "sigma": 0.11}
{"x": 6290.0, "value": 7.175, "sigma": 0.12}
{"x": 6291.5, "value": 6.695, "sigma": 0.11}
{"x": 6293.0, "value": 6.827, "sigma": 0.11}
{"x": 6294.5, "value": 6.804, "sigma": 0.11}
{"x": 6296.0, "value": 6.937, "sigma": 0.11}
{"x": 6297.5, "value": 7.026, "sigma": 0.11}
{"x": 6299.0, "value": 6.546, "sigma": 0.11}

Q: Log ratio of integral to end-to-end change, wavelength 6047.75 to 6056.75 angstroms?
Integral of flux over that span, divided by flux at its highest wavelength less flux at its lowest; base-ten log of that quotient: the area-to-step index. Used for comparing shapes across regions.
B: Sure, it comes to 3.2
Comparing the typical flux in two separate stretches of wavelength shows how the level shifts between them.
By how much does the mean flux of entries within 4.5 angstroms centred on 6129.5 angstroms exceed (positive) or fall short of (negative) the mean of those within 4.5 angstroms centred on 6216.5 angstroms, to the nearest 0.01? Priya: 0.15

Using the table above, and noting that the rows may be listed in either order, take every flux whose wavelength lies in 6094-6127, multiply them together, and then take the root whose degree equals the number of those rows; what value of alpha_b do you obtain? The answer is 7.25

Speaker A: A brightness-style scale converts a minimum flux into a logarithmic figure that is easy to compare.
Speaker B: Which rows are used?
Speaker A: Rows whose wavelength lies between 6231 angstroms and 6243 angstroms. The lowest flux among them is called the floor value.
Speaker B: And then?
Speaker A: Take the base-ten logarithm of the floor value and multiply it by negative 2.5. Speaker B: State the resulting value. -2.05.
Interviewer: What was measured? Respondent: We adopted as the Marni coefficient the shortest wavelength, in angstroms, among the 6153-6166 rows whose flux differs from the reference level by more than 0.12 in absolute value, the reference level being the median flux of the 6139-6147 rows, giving 6155.0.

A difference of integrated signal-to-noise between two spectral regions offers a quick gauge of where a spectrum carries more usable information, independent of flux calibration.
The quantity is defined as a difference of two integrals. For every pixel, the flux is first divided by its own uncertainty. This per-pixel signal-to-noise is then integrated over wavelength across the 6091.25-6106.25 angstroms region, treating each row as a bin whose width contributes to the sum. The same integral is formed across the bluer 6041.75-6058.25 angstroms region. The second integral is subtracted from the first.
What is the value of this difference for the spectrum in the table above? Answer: -116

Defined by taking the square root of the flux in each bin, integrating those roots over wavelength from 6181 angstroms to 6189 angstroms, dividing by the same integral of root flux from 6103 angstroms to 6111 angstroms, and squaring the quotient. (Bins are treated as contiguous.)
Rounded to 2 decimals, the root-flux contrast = 0.98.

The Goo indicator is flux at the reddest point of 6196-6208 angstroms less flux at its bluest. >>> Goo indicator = -0.4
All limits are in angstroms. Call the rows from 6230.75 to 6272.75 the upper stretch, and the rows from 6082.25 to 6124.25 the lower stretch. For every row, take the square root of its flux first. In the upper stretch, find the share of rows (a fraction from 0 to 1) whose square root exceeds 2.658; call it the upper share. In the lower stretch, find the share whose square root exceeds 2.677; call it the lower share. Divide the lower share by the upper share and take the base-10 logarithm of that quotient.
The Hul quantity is 1.3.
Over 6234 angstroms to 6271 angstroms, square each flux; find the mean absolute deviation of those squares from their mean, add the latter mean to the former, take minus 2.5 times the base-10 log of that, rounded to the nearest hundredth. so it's -4.20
